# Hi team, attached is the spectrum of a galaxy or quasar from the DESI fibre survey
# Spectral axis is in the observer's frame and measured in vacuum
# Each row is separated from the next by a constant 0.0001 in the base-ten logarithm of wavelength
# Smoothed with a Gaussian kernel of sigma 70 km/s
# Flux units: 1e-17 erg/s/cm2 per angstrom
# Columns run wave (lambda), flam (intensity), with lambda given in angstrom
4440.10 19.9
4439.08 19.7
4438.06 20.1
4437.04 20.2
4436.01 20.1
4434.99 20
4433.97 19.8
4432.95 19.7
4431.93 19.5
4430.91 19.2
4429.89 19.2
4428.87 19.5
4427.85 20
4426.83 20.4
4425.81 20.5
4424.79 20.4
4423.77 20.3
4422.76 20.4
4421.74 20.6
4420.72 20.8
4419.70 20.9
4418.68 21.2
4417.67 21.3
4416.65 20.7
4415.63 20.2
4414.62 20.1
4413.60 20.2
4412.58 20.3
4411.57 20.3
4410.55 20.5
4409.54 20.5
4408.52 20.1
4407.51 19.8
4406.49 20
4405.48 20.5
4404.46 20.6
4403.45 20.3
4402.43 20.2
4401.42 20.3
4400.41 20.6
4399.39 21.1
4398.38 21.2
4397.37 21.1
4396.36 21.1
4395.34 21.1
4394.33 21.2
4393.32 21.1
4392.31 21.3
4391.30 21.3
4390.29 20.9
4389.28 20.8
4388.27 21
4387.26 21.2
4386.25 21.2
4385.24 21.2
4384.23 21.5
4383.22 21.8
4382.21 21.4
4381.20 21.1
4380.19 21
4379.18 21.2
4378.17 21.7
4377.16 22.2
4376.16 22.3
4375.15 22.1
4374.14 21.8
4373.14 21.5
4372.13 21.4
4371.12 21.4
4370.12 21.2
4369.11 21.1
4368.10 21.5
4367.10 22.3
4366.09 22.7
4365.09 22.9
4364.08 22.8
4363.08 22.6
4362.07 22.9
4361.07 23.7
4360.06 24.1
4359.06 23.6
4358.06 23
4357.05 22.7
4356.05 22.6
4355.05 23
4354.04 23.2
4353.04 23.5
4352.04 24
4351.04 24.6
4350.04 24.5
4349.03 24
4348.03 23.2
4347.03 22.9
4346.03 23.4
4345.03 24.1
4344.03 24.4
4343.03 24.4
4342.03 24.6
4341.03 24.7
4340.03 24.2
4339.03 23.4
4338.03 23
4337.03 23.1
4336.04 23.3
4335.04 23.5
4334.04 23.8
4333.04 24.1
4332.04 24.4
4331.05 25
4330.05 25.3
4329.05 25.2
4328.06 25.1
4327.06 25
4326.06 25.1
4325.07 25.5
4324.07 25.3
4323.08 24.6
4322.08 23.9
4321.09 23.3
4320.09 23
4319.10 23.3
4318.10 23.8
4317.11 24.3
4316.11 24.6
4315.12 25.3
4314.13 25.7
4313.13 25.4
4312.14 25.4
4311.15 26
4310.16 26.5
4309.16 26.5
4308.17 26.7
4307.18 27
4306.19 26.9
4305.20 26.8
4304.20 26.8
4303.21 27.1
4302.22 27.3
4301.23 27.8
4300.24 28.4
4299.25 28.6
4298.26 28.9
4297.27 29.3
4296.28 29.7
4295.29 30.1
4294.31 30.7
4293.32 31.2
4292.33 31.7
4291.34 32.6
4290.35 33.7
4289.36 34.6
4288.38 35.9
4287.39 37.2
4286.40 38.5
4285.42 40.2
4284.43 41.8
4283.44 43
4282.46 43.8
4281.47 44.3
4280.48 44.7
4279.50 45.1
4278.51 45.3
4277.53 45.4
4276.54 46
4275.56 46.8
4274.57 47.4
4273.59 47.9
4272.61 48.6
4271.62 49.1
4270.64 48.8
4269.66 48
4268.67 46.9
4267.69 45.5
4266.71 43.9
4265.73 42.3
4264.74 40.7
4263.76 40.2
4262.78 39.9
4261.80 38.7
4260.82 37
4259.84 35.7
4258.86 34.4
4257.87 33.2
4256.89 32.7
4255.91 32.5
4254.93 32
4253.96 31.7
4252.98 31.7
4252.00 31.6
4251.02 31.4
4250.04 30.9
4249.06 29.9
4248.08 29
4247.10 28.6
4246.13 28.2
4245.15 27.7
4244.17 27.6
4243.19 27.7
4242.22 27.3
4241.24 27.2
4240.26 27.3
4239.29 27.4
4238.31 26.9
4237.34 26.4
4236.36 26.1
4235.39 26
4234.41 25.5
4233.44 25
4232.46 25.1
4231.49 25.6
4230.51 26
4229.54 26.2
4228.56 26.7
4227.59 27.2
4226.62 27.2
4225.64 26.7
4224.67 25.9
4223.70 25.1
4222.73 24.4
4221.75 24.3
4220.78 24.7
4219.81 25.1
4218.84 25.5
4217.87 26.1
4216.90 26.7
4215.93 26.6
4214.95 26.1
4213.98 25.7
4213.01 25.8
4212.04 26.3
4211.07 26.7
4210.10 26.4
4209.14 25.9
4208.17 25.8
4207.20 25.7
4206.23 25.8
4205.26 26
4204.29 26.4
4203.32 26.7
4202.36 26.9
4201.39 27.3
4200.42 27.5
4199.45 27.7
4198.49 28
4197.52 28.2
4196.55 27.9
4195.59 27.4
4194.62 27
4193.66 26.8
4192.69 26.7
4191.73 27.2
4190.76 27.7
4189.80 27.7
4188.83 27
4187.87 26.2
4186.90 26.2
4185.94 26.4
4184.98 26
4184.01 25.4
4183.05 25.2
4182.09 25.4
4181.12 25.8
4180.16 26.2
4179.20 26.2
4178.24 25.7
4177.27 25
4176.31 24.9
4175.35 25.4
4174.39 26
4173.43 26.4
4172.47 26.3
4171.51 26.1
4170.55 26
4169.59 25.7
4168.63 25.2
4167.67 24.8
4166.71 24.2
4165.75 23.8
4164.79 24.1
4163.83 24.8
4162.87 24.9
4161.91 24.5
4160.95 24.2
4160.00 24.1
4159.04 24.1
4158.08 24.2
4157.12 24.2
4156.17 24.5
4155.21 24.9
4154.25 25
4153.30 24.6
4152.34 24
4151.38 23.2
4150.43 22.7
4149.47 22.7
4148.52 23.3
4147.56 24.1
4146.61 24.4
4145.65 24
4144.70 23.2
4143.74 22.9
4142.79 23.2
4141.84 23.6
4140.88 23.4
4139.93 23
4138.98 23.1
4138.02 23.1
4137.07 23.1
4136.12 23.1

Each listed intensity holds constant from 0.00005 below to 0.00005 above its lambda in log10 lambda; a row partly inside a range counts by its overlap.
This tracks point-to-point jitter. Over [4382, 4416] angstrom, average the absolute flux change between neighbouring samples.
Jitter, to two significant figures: 0.18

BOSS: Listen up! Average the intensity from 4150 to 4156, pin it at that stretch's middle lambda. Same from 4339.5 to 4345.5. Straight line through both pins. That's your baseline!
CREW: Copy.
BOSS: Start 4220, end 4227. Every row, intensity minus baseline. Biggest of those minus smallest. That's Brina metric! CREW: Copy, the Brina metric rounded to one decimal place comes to 2.9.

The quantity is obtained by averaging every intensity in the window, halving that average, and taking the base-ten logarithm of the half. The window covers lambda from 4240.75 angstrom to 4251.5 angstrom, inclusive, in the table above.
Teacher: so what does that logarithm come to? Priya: 1.16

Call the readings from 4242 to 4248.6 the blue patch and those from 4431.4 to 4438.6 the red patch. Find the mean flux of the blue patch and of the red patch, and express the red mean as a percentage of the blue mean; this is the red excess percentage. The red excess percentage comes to 71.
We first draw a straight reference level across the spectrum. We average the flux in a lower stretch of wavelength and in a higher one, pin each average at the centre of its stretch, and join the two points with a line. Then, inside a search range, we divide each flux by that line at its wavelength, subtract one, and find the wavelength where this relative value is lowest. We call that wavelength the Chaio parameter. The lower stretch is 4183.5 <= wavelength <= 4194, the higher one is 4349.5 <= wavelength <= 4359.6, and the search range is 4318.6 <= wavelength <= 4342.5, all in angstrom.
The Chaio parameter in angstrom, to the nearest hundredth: 4320.09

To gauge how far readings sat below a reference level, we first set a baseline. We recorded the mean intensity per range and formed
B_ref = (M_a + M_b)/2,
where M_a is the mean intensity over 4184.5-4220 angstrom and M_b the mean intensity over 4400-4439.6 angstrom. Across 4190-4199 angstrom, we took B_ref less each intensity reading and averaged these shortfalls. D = -4.0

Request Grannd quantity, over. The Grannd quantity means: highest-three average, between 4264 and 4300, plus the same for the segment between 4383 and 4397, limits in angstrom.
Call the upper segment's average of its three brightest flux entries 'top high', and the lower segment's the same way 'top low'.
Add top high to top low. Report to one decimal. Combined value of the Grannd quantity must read 70.4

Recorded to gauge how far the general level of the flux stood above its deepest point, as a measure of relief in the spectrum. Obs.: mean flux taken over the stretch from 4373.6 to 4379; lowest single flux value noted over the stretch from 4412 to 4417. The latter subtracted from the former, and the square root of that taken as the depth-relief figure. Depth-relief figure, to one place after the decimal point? 1.4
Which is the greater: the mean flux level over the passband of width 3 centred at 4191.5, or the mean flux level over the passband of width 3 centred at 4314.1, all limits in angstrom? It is 27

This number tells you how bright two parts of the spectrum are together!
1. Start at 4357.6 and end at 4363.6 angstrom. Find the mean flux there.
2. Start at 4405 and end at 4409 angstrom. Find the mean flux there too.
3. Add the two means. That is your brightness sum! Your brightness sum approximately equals 43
